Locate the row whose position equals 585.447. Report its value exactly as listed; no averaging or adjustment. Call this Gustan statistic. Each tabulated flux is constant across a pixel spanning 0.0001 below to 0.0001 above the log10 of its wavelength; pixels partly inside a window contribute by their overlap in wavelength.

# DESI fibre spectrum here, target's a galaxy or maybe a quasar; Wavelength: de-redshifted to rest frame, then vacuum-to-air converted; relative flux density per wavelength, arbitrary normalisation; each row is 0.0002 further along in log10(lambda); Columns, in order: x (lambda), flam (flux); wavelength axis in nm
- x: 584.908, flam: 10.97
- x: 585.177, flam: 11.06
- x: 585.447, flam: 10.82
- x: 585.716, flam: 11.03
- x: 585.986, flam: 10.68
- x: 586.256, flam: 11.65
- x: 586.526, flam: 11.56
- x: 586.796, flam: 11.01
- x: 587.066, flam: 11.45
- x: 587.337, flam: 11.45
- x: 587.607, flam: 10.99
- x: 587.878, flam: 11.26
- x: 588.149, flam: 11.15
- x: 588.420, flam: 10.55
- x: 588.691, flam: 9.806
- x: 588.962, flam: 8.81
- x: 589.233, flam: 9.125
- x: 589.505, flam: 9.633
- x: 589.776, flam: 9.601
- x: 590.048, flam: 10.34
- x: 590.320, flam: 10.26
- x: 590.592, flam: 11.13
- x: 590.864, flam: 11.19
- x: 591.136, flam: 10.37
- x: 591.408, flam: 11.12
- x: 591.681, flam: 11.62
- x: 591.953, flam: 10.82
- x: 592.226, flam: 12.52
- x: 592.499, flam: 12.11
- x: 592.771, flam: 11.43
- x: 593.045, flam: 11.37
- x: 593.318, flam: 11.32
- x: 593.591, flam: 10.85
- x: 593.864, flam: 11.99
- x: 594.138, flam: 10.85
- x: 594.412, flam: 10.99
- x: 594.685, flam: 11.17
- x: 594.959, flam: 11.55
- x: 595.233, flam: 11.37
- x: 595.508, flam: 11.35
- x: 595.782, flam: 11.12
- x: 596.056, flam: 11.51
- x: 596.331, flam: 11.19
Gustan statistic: 10.82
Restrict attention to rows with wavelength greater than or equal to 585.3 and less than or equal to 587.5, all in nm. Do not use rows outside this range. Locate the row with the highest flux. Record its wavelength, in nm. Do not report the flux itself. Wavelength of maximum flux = 586.256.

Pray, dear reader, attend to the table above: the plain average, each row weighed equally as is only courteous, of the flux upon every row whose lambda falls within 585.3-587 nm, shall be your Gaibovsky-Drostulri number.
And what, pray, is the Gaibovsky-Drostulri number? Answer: 11.1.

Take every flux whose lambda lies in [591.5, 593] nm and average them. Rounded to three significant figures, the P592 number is 11.7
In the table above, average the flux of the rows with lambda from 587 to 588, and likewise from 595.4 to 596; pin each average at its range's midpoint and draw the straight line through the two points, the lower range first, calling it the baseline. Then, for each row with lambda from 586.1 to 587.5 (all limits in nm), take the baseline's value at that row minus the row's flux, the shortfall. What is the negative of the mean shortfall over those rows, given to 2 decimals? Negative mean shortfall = 0.13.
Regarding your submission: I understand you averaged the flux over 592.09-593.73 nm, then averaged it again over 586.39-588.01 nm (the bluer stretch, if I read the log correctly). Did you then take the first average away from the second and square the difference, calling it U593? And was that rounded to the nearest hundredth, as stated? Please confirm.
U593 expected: 0.10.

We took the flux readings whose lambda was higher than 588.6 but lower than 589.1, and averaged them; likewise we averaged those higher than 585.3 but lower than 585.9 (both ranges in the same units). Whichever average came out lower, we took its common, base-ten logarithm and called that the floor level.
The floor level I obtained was 0.97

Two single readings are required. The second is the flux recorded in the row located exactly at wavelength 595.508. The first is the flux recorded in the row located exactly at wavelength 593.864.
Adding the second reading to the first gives 23.3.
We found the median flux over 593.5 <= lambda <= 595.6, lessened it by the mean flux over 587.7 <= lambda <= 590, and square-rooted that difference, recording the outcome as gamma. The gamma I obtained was 1.1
